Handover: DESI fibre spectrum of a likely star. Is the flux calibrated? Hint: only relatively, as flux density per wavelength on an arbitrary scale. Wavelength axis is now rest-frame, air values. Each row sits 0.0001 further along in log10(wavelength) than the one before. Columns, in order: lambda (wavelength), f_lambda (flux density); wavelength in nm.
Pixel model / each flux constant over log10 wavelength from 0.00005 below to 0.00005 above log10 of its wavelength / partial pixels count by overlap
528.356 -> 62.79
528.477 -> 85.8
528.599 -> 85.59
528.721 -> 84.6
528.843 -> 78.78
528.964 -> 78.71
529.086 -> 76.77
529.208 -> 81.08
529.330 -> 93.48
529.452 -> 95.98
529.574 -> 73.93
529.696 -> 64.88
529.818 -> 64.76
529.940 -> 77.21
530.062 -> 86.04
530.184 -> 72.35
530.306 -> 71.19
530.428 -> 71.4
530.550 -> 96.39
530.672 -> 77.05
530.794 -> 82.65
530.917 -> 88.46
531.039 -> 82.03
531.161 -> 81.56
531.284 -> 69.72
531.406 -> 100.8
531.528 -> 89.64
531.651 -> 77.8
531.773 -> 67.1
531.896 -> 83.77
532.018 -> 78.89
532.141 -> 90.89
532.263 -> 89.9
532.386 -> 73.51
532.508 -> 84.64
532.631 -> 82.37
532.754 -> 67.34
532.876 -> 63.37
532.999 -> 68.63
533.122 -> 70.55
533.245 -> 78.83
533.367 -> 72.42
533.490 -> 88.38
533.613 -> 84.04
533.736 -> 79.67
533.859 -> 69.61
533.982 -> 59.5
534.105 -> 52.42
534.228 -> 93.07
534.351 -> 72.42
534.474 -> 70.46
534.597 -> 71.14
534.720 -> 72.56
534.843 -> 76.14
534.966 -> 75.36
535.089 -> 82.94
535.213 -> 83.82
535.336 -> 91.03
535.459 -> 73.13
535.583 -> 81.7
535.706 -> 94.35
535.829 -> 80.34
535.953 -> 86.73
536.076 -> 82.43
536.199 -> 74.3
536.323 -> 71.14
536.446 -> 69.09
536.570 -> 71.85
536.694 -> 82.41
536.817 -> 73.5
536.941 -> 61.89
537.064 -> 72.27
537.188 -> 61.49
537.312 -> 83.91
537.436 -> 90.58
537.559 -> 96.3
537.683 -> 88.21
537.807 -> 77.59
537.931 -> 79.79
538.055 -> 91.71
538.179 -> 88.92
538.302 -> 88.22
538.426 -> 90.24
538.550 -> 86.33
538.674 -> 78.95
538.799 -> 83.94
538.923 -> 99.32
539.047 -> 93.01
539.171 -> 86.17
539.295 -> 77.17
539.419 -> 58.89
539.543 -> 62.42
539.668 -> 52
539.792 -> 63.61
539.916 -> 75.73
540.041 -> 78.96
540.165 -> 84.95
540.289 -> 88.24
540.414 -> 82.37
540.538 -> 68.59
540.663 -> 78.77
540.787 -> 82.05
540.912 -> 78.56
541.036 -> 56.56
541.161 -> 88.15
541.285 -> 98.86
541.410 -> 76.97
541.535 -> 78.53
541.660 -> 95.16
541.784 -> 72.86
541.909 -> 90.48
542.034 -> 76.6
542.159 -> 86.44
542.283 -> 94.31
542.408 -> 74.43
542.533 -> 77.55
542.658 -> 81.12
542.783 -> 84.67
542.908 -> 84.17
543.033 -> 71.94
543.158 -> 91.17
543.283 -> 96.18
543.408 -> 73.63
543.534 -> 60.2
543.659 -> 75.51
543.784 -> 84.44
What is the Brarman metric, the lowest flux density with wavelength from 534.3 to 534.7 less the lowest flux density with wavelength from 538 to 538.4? -18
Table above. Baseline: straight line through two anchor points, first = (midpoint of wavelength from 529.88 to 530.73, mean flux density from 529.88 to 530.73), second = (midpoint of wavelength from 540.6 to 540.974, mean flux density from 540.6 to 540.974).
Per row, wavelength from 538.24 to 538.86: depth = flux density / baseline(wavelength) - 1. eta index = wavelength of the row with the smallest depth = 538.674 nm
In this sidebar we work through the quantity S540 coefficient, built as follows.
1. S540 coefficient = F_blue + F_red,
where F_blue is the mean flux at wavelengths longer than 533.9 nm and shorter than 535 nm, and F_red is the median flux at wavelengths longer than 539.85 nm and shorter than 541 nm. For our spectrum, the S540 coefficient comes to 150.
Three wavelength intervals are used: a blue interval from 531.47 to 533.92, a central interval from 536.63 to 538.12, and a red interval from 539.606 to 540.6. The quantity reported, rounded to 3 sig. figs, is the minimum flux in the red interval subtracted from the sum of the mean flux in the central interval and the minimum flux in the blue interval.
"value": 91.3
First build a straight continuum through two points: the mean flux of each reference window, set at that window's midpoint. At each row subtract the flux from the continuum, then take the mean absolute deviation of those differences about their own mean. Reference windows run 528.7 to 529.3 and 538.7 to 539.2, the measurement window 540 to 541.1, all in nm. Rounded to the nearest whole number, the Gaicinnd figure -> 7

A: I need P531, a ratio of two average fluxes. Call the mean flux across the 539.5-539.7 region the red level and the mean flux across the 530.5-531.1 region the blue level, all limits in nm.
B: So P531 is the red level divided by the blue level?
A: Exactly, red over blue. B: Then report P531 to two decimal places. 0.67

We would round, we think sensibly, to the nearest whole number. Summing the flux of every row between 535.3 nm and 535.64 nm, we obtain 246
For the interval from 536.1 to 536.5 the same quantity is 215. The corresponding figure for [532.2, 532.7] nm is 330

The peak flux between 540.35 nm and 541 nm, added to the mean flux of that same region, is 160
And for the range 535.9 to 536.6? 163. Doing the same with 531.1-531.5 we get 185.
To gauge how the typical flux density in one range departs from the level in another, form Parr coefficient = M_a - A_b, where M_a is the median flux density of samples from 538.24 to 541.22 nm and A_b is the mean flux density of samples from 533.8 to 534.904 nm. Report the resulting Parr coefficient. 10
